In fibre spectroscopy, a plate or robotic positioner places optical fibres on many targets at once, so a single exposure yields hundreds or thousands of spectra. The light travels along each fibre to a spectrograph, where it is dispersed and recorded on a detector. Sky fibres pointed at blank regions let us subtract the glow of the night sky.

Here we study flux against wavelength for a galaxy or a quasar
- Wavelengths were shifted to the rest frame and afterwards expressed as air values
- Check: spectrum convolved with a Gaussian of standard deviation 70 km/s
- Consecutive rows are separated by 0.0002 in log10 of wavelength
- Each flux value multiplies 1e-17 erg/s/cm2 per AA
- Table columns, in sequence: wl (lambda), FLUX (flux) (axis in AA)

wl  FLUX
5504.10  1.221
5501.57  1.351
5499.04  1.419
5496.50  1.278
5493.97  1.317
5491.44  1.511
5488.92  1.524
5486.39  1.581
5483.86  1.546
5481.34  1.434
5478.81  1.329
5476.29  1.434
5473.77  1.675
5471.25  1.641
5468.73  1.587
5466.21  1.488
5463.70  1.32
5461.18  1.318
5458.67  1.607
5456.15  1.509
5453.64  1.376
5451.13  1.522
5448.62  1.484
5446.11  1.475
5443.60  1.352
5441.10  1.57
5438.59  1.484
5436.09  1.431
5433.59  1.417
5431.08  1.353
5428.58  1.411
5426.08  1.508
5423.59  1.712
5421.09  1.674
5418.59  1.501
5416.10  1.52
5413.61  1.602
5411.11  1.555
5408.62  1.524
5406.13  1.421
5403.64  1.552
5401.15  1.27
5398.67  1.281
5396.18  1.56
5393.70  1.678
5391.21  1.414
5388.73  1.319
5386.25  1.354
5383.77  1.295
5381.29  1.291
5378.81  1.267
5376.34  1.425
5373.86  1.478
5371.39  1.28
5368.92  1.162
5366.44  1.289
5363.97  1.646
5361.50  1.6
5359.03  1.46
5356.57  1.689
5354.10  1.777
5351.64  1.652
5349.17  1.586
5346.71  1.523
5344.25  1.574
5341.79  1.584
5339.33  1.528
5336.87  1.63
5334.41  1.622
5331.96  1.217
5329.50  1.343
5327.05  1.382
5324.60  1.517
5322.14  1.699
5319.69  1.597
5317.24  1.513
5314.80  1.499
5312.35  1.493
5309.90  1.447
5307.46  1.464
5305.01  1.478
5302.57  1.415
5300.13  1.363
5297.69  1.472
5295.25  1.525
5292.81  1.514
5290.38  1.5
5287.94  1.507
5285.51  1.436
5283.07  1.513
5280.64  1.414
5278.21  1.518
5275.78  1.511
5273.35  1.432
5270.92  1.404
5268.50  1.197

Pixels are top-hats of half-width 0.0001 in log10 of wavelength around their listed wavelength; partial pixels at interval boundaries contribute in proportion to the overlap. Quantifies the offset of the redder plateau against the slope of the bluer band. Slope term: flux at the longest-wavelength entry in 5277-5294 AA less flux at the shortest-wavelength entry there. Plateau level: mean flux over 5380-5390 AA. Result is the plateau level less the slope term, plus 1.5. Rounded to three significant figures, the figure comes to 2.82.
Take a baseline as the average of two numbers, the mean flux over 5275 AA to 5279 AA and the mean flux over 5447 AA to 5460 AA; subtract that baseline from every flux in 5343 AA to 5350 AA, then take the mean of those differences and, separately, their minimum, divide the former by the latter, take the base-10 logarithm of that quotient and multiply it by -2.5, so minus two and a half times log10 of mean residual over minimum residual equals -1.3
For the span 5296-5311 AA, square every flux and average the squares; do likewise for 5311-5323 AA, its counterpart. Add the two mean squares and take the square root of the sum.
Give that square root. 2.12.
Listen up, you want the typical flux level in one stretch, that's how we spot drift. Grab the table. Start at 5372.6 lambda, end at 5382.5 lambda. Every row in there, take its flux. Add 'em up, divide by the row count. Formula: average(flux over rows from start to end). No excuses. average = 1.37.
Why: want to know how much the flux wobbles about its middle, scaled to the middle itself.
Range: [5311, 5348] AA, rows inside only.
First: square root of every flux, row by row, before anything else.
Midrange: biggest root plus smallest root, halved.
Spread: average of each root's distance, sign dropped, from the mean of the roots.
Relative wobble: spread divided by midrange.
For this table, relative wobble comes 0.029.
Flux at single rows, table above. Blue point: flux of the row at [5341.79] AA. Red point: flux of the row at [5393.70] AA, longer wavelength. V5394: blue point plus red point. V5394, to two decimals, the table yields 3.26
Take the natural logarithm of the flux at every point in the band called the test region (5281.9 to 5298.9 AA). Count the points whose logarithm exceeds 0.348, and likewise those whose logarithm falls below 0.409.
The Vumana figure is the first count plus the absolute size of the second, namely 10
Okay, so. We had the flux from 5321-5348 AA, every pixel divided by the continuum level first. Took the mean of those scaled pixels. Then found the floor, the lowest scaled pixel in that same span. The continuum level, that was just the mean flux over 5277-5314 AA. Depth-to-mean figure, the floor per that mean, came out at 0.81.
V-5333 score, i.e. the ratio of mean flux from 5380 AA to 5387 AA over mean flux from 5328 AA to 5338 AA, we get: 0.90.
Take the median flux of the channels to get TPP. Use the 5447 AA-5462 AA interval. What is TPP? 1.50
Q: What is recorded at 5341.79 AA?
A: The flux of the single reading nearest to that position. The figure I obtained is 1.584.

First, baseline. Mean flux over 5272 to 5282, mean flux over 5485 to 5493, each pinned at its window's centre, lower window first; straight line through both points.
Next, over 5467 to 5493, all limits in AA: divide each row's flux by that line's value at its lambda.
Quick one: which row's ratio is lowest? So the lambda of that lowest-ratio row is 5478.81 AA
